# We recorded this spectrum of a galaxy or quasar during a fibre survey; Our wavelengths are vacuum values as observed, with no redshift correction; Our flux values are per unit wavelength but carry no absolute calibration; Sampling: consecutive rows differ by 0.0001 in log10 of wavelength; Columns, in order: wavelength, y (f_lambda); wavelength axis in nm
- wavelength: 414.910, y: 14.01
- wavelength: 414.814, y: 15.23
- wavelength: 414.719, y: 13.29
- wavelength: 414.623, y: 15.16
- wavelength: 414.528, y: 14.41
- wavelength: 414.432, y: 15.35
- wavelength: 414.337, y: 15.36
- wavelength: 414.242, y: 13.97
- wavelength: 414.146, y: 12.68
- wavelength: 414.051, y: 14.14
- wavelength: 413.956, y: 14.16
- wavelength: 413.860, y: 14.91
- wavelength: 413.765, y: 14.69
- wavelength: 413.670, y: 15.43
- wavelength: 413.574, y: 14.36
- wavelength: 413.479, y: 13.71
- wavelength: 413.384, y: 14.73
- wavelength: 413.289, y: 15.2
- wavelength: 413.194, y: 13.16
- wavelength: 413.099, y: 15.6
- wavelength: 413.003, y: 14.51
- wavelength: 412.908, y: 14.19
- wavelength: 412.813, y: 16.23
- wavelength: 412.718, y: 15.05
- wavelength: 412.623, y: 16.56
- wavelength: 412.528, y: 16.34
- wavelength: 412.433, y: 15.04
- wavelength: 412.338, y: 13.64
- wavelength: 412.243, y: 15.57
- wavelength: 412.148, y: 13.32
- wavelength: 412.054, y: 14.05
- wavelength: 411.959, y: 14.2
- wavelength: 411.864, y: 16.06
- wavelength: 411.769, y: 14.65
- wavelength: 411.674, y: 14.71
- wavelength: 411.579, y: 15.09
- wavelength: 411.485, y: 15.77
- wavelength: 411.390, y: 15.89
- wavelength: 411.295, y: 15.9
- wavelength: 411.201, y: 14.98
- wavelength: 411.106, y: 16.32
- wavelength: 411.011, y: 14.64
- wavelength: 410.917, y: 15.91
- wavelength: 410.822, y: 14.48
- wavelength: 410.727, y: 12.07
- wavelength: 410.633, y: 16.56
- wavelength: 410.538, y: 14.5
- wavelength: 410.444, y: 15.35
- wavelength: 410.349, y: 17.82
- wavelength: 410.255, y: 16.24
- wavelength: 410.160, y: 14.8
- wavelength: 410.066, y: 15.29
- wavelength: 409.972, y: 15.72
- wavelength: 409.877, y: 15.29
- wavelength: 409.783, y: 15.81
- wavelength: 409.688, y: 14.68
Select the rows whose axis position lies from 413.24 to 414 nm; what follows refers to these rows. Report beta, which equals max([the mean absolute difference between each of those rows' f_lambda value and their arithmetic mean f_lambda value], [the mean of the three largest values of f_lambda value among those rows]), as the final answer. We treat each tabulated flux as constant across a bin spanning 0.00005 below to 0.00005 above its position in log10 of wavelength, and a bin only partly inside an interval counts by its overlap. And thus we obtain 15.2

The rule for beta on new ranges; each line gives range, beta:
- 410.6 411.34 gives 16.3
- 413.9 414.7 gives 15.3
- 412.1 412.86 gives 16.4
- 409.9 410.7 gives 16.9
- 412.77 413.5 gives 15.7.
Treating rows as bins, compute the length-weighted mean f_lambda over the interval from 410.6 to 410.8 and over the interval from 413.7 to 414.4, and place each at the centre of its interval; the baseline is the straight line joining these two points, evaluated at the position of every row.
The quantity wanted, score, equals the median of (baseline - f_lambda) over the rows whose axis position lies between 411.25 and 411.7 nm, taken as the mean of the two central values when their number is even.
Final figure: -1.5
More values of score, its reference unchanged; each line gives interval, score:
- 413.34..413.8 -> -0.4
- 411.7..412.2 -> 0.0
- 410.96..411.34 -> -1.2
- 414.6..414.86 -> -0.8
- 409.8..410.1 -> -1.1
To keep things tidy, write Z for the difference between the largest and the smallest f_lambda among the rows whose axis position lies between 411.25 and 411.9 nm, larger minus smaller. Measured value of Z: 1.4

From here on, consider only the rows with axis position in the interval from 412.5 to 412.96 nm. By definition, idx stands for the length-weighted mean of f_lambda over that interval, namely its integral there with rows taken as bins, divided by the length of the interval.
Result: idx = 15.6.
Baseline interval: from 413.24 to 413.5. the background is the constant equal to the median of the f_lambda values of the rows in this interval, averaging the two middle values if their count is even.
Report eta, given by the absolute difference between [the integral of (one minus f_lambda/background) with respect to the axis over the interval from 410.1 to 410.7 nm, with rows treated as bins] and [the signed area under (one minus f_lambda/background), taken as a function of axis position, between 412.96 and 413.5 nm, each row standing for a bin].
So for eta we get 0.049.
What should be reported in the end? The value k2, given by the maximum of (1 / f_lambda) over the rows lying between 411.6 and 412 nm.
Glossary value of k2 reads 0.070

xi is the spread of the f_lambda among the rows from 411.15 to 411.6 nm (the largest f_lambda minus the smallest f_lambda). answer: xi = 0.9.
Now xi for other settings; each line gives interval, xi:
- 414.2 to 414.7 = 1.4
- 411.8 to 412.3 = 2.7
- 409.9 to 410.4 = 3.0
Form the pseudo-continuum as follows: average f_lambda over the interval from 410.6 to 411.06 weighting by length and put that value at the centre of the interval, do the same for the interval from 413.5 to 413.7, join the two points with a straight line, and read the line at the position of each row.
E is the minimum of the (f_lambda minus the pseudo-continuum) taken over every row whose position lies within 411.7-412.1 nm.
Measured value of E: -0.6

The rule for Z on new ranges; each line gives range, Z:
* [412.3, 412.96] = 2.9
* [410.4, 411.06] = 4.5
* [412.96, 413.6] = 2.4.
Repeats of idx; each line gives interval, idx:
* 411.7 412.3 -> 14.6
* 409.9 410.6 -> 15.7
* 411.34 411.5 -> 15.8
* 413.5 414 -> 14.6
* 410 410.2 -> 15.2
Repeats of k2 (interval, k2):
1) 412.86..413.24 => 0.076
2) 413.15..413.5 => 0.076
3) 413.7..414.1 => 0.071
